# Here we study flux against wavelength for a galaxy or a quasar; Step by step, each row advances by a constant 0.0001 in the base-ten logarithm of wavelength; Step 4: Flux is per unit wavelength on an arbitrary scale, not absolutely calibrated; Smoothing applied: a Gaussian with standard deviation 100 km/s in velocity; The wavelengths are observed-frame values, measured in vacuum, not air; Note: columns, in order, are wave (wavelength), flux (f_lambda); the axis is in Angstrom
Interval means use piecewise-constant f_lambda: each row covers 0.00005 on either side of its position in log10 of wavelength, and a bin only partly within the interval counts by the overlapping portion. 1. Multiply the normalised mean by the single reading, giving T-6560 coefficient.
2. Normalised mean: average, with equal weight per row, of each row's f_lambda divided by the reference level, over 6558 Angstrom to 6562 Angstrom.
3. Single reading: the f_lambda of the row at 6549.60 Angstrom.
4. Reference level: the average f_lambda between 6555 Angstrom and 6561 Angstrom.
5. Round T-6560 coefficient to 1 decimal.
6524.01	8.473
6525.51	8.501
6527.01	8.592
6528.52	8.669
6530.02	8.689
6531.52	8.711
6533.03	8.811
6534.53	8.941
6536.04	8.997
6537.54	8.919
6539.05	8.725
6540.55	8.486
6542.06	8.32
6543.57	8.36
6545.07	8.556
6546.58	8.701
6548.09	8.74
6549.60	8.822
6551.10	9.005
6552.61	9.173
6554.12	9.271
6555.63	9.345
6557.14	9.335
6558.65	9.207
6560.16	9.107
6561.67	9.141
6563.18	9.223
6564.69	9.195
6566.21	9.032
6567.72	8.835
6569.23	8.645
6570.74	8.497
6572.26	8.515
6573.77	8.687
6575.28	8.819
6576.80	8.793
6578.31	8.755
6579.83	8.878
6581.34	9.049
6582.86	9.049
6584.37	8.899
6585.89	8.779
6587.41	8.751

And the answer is 8.7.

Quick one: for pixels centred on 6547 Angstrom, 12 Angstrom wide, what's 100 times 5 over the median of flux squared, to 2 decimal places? 6.57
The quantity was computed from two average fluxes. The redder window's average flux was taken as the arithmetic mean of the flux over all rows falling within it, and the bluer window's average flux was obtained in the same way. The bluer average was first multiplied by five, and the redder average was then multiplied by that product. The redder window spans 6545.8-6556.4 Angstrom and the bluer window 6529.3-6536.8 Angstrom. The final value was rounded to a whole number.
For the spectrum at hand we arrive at 398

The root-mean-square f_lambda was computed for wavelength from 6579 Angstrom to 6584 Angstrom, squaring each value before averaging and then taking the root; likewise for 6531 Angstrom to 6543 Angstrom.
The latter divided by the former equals 0.97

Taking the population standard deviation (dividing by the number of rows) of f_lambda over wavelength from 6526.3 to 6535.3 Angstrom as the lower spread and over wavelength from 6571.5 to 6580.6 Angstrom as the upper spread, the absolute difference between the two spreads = 0.004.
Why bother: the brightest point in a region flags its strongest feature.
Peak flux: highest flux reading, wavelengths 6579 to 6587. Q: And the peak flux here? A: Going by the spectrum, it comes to 9.049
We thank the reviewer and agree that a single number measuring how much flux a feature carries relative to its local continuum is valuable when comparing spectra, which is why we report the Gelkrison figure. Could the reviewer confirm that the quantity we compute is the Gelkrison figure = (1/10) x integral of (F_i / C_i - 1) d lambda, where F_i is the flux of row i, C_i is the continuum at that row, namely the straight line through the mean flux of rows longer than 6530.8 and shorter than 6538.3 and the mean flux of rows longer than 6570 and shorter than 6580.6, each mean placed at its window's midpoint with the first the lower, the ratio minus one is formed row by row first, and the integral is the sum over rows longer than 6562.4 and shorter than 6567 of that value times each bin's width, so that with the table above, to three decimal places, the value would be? 0.021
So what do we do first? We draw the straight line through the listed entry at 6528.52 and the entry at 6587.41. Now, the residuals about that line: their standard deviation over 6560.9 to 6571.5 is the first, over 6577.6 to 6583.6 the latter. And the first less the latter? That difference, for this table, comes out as 0.15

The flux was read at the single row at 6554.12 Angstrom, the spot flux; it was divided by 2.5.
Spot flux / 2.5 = 3.71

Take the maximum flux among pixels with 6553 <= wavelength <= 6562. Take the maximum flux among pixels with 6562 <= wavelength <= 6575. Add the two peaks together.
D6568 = 18.6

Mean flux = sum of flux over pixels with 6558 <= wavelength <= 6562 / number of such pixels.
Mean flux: 9.15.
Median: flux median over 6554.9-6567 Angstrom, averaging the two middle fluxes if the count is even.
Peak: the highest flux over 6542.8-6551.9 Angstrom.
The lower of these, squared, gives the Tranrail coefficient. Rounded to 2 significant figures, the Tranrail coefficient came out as 81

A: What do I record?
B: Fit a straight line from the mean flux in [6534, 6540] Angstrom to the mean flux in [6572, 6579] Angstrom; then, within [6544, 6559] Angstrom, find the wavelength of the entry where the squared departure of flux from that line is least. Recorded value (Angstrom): 6549.60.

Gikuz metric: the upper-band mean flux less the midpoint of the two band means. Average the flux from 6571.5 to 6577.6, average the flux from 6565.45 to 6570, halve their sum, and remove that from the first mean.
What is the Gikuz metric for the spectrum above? -0.07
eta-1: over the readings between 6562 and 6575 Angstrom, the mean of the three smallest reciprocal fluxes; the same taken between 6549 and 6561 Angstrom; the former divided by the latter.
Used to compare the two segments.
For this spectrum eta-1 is 1.02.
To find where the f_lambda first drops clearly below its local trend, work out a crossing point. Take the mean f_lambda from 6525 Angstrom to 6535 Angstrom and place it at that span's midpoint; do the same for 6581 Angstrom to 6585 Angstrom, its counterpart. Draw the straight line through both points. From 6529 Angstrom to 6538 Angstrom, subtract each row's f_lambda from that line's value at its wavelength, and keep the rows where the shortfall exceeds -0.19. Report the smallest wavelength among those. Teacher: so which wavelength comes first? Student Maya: 6530.02 Angstrom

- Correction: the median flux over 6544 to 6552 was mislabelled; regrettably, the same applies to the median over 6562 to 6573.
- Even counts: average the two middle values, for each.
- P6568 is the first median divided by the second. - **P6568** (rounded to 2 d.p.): 0.99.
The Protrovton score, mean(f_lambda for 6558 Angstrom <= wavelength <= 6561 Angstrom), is 9.16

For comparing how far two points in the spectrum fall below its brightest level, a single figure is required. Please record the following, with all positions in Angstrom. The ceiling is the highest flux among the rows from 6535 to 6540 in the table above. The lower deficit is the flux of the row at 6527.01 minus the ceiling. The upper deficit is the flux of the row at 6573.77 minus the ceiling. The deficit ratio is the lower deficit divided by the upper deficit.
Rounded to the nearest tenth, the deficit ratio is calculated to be 1.3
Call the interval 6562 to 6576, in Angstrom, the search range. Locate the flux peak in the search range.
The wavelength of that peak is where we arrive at 6563.18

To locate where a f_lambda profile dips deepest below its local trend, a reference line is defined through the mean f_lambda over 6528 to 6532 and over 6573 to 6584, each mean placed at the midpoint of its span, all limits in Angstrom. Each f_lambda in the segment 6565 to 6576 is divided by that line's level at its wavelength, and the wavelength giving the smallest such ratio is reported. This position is 6570.74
